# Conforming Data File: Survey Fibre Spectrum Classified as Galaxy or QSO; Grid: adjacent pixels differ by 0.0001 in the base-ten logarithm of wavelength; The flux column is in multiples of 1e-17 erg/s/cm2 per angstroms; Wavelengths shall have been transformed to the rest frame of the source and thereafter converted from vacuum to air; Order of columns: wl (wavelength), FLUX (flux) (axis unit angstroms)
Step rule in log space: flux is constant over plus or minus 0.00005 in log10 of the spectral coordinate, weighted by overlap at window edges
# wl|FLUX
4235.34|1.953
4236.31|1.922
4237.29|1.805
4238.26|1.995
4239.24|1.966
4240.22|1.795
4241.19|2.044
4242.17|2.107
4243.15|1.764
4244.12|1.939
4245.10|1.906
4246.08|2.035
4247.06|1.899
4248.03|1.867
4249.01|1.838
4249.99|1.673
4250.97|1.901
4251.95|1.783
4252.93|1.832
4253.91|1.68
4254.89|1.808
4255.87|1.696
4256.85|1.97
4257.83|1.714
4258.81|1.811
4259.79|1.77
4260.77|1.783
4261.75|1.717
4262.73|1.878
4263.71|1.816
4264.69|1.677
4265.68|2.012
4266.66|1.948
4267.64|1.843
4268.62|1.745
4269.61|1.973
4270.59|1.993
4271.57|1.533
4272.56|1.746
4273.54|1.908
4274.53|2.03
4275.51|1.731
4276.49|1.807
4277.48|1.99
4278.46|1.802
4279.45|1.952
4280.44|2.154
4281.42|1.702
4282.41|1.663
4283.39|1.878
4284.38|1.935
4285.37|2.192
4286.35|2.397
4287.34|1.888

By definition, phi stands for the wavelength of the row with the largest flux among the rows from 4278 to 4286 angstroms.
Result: 4285.37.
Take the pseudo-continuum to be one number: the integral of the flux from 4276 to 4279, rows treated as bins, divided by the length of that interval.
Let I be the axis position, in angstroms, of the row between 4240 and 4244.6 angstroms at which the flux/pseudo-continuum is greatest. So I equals 4242.17 angstroms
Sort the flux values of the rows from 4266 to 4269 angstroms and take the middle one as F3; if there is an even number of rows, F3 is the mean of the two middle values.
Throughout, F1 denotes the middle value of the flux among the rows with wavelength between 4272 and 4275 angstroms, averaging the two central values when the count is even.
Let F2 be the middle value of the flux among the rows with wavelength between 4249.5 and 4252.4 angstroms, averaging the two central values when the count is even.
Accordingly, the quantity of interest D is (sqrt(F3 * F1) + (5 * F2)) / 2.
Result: 5.4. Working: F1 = 1.91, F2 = 1.78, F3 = 1.84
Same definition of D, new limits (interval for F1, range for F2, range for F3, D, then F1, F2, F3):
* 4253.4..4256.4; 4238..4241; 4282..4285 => 5.8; 1.70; 1.97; 1.88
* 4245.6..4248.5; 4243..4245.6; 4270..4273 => 5.7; 1.90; 1.91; 1.75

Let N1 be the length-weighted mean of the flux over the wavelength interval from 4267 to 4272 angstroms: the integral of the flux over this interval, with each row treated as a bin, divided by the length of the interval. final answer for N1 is 1.83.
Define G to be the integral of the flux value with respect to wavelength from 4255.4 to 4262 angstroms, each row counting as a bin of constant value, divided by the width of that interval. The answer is 1.78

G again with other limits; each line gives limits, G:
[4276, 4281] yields 1.94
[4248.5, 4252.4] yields 1.80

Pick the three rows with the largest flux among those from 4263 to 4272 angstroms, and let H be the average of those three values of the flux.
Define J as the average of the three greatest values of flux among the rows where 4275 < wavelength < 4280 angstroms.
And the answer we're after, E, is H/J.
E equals 1.04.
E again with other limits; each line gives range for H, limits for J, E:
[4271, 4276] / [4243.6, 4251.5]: 0.97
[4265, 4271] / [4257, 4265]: 1.09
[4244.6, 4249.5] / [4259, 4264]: 1.07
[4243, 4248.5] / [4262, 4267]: 1.01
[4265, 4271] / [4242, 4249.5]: 0.98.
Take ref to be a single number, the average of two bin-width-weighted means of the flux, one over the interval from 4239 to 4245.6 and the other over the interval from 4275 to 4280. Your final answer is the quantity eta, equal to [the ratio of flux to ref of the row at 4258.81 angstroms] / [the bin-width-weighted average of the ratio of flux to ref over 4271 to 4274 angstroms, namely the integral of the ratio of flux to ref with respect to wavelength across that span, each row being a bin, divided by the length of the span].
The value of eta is 1.04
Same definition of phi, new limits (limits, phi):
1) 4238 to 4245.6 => 4242.17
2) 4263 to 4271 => 4265.68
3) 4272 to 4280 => 4274.53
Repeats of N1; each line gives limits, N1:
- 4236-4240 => 1.91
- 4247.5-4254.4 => 1.80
